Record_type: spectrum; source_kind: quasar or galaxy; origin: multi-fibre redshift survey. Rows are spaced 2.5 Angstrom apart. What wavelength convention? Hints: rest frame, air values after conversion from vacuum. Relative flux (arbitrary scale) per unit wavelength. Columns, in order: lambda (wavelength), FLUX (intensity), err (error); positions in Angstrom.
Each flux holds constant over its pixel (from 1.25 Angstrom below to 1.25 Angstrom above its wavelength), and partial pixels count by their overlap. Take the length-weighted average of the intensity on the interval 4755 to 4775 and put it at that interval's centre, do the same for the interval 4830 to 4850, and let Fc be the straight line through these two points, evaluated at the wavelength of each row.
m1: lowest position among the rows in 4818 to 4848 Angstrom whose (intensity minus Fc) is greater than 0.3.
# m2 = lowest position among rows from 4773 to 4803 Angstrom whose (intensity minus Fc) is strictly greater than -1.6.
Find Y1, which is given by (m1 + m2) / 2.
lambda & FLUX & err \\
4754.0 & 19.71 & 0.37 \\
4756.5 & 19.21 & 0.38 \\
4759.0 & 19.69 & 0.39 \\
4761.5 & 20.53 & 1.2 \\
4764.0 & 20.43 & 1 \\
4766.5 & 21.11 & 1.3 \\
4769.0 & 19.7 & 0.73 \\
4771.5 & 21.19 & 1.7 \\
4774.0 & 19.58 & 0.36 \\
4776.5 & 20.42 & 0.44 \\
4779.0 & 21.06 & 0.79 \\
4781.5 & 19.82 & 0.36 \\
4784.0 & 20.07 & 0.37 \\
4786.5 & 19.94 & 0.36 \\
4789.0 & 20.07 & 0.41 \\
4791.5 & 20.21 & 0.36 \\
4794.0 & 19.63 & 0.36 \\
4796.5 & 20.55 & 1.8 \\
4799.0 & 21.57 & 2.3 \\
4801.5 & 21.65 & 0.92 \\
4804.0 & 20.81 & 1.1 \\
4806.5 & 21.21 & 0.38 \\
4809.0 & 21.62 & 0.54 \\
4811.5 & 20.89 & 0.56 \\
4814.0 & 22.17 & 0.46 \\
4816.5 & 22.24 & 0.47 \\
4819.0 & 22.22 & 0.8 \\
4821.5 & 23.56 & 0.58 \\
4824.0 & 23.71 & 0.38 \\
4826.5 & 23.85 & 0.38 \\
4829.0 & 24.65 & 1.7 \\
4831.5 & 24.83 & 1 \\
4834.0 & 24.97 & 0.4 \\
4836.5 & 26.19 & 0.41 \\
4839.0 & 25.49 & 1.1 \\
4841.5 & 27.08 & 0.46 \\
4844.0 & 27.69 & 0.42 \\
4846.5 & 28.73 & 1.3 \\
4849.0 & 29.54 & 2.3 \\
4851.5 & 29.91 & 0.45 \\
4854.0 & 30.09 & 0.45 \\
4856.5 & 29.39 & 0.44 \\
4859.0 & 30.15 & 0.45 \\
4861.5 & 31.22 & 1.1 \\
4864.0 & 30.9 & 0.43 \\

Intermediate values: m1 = 4844.0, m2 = 4774.0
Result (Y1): 4809.0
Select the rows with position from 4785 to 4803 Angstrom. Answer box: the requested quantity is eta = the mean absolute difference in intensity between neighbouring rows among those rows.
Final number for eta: 0.48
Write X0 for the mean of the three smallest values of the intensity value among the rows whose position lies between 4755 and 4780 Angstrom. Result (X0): 19.5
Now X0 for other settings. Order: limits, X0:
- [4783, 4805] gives 19.9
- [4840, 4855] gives 27.8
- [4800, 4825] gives 21.0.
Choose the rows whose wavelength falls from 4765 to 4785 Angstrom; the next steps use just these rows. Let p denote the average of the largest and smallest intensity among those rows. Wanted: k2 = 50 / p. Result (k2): 2.45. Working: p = 20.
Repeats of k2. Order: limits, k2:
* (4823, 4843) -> 1.97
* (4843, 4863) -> 1.70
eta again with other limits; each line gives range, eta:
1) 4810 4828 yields 0.50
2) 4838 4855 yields 0.77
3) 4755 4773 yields 0.83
